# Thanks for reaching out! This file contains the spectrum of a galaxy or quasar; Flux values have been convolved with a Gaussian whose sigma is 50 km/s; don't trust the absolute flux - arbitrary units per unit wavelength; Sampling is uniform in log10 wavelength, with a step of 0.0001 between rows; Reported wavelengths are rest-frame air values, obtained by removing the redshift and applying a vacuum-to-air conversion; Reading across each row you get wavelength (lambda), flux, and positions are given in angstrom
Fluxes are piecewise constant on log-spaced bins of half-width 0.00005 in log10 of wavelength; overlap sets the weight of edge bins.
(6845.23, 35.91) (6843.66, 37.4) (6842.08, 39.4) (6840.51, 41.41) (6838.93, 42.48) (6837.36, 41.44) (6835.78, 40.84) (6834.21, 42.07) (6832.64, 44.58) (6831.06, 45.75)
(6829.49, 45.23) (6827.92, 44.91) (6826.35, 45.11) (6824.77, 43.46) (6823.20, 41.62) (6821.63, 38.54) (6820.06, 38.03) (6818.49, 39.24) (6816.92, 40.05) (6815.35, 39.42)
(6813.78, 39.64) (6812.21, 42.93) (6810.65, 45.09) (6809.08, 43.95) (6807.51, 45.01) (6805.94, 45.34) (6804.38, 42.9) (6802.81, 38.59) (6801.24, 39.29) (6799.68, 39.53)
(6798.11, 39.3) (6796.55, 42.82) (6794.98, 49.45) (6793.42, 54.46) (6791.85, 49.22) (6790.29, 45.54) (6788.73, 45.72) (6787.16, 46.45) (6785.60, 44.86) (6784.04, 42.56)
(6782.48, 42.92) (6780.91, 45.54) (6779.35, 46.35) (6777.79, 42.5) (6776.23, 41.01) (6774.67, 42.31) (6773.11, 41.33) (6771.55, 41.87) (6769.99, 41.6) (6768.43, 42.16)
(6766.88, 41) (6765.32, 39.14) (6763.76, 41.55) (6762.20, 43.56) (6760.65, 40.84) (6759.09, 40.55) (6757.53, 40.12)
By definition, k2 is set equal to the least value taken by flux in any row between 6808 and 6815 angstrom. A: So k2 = 39.64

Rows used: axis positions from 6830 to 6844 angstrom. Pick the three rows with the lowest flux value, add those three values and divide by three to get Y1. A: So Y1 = 39.2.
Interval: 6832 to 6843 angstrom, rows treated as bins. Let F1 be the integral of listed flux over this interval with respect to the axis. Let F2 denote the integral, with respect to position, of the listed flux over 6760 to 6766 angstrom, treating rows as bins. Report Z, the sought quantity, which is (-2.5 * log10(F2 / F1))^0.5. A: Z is 0.82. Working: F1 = 458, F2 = 248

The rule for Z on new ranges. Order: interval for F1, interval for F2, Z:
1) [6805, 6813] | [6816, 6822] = 0.67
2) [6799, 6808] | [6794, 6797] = 1.03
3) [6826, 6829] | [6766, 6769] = 0.30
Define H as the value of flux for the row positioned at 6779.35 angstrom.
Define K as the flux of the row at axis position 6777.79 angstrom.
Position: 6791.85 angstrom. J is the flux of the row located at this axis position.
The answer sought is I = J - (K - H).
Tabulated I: 53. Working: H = 46.35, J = 49.22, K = 42.5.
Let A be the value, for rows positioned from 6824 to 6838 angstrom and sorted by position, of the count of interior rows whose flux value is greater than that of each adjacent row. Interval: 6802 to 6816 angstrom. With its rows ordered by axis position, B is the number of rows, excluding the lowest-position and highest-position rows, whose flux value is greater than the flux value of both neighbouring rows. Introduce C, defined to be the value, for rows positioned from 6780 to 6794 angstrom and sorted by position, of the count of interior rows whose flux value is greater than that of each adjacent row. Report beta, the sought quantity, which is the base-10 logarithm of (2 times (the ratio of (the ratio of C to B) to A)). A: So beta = -0.30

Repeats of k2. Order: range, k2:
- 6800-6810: 38.59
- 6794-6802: 39.29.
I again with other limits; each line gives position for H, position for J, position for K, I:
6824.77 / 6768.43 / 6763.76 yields 44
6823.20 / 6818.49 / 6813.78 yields 41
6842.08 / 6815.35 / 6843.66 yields 41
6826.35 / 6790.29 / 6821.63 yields 52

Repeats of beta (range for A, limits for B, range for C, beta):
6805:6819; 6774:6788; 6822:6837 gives 0.30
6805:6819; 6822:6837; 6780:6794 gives -0.30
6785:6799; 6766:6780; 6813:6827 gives -0.48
